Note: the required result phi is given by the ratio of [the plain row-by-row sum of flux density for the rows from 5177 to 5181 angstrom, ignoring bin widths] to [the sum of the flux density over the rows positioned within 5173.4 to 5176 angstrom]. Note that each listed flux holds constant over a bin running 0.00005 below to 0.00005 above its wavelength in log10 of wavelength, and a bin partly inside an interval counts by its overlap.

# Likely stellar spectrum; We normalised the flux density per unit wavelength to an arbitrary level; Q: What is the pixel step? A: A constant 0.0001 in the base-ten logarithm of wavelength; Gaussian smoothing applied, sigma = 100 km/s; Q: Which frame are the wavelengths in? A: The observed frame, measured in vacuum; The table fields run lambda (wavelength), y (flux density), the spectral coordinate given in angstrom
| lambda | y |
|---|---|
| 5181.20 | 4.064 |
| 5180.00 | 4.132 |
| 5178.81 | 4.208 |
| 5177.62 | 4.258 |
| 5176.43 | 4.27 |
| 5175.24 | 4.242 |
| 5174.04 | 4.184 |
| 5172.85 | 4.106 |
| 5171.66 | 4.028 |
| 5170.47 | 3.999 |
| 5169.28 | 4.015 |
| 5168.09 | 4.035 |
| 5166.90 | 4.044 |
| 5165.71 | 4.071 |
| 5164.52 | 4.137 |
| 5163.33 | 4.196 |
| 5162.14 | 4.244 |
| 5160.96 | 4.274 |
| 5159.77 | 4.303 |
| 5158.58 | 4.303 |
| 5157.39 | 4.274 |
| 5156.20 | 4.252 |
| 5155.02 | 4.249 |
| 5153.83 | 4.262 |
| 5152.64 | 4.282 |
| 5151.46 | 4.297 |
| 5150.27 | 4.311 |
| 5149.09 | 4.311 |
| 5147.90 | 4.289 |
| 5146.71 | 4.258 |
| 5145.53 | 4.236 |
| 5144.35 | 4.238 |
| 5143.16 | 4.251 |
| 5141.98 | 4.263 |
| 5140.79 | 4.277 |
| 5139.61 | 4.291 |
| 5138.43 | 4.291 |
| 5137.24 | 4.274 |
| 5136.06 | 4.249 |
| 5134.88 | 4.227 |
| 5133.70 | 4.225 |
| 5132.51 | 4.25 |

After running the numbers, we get 1.50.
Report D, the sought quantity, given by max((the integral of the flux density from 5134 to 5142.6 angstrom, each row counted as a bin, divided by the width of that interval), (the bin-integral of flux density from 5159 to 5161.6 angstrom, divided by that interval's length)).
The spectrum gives 4.296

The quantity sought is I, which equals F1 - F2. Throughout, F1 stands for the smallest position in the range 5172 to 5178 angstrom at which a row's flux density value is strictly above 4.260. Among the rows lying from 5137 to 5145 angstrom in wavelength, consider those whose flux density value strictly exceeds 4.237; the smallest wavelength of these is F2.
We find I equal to 39.2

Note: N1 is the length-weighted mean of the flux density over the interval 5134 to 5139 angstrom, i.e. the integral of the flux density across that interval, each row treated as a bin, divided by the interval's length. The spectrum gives 4.26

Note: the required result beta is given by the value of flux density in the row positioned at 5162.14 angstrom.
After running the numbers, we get 4.244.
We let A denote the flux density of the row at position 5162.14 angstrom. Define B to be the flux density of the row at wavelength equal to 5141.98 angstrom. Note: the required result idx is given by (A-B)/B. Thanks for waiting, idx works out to -0.004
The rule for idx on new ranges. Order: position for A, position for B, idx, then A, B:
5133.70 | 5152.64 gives -0.013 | 4.225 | 4.282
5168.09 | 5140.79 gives -0.057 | 4.035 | 4.277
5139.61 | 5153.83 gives 0.007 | 4.291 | 4.262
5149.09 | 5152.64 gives 0.007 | 4.311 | 4.282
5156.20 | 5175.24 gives 0.002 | 4.252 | 4.242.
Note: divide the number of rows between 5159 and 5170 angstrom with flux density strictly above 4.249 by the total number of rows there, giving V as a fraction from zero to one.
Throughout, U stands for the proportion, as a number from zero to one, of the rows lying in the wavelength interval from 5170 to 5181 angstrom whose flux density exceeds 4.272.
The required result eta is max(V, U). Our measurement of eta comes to 0.2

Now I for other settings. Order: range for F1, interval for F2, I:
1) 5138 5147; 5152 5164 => -14.2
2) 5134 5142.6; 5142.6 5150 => -5.9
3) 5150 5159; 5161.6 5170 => -11.9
